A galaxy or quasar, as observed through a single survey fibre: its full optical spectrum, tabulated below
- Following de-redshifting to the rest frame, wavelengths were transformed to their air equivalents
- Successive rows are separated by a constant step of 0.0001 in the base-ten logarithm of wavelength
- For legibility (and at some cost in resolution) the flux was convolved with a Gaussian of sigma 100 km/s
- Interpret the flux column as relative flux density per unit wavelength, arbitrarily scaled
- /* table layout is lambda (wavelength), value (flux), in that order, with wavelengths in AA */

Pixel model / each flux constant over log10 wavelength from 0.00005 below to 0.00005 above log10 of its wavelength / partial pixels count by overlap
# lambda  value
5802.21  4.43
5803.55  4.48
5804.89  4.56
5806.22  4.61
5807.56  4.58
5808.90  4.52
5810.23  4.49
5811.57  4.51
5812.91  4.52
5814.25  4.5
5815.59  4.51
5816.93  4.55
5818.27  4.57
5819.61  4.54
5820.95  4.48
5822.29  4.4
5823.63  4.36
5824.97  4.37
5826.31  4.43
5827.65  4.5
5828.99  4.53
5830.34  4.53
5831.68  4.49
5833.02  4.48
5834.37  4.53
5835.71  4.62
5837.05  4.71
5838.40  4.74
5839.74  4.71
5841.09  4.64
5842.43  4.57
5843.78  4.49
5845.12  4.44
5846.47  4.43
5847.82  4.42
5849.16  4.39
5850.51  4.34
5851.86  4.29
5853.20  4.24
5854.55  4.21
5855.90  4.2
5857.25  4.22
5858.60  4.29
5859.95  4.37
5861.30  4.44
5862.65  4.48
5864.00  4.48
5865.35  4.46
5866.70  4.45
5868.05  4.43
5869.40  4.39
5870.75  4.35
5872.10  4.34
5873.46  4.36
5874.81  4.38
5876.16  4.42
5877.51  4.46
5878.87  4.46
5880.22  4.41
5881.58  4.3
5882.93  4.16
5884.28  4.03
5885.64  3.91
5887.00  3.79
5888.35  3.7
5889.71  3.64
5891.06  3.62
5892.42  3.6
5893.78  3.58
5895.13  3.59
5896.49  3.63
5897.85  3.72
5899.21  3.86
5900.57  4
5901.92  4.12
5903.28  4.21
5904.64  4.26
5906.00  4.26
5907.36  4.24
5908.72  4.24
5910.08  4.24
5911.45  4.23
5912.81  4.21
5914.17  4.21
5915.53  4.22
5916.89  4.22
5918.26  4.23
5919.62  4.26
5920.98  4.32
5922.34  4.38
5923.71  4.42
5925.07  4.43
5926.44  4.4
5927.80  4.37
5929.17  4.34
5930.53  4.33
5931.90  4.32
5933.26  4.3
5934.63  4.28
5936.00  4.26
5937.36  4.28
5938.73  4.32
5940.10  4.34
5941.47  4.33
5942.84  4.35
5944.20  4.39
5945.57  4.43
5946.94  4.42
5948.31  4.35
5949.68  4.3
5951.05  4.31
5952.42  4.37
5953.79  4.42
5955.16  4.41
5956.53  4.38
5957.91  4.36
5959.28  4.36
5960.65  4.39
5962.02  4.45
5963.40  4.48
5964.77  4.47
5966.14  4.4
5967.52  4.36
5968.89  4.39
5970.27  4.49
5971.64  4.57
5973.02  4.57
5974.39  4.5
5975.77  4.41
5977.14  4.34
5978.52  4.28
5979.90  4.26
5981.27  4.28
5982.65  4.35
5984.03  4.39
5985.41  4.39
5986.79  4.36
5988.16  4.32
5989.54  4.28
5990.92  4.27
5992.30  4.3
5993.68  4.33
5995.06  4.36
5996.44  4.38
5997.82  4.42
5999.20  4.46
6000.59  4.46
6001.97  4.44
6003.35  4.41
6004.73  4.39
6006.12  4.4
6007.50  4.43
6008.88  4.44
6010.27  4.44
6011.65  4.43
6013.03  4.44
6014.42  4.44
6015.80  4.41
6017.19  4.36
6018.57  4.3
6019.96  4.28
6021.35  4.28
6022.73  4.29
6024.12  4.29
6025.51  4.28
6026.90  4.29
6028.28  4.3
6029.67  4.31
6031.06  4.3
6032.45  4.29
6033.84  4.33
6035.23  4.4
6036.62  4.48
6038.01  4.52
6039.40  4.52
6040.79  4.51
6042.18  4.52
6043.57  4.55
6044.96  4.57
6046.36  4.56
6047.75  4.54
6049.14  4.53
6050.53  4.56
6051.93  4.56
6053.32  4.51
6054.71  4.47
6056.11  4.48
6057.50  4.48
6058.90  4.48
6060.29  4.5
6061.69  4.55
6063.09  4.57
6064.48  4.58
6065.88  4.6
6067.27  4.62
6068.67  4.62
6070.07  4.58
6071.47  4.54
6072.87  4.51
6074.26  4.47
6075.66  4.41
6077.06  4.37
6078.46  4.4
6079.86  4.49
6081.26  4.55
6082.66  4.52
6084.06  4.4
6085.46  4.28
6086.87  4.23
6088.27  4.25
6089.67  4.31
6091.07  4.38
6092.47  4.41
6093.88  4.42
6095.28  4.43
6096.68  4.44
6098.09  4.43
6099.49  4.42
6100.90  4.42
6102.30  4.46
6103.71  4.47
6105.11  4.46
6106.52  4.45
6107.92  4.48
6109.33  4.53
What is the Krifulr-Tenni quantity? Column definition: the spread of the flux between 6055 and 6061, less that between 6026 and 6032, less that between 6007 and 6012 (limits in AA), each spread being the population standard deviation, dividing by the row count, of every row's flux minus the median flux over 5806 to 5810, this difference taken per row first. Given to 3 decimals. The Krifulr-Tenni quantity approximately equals -0.003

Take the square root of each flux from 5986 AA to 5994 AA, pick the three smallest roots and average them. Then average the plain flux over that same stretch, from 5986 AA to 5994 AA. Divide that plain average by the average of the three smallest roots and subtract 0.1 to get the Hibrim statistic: 1.98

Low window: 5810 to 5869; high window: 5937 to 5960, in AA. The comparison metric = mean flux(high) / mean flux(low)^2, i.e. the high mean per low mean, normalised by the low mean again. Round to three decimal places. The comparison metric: 0.219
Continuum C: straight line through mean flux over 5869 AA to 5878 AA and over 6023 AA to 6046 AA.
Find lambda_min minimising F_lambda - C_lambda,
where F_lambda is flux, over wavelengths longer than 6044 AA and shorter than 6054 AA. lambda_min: 6053.32 AA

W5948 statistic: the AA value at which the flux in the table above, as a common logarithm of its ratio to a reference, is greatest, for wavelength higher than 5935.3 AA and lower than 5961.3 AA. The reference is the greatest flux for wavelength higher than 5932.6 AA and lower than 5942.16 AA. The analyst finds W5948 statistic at 5945.57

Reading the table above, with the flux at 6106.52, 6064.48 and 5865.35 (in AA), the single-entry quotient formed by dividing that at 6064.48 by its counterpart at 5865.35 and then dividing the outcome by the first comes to 0.231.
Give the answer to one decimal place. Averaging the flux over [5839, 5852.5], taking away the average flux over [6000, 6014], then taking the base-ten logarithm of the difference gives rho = -1.4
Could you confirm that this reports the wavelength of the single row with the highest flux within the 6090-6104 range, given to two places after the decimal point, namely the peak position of 6103.71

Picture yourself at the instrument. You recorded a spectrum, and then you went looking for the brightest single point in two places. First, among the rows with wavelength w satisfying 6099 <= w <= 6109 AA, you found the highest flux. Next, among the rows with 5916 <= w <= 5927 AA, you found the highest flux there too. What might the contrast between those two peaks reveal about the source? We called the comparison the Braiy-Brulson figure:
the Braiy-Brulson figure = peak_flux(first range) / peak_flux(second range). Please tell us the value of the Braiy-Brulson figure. 1.01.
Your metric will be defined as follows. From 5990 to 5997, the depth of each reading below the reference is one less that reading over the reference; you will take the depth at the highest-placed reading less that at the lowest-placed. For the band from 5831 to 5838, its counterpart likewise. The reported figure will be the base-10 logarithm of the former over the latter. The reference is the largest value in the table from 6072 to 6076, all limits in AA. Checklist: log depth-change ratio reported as -0.30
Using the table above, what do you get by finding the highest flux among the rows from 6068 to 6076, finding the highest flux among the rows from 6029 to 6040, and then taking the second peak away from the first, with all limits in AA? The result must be 0.10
